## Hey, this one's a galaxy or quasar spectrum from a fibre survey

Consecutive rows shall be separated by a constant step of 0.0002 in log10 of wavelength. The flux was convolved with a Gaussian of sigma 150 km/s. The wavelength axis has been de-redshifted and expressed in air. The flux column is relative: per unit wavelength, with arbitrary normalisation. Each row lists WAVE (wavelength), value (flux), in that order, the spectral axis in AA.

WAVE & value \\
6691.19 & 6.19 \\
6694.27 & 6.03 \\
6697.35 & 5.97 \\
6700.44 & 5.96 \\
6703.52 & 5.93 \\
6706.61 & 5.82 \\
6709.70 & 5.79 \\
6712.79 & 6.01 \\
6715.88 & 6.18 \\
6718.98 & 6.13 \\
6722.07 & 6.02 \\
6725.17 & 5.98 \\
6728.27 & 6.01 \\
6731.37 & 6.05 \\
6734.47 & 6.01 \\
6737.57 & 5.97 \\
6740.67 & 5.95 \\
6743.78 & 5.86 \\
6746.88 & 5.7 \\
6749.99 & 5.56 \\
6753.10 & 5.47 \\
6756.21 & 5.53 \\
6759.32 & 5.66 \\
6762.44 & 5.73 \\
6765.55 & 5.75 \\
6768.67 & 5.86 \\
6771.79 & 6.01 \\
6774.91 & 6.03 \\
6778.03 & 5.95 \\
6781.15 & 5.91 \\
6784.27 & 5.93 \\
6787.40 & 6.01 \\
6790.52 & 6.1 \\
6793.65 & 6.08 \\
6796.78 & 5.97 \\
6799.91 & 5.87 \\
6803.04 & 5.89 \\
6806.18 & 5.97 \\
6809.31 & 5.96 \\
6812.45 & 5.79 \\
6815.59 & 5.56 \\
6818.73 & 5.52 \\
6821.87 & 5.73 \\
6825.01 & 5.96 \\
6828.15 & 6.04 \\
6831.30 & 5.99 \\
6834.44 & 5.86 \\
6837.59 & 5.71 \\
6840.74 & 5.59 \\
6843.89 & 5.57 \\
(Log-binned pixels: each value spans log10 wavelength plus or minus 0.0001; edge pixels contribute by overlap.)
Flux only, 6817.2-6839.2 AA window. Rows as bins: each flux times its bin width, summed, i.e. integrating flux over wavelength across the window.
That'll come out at 128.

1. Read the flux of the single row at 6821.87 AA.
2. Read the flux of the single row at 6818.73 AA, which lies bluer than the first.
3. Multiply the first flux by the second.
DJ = 31.6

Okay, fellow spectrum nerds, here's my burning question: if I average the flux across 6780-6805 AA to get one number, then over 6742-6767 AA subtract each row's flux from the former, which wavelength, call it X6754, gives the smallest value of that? 6743.78 AA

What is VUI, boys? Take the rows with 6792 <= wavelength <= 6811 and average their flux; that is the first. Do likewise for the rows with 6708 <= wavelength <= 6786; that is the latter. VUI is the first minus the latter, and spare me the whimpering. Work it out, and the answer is 0.07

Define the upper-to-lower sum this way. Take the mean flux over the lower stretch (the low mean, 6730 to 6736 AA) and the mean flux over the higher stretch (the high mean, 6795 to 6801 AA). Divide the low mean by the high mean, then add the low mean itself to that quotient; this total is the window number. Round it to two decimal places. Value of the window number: 7.05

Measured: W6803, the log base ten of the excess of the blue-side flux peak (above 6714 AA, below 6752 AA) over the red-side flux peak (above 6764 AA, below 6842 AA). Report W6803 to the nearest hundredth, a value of -1.10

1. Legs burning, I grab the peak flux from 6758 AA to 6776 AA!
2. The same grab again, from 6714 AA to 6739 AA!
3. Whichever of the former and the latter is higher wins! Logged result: 6.18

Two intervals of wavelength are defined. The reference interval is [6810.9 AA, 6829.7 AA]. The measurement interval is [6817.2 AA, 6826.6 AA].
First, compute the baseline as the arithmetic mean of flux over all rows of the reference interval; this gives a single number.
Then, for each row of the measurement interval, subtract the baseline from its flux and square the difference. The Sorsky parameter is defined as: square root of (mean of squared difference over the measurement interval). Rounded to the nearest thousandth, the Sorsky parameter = 0.182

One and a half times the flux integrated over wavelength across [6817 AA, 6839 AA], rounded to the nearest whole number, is 192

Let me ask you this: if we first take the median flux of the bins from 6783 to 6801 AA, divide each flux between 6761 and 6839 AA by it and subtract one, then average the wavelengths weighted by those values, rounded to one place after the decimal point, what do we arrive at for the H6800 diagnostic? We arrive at 6806.5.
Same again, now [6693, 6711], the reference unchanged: 6707.9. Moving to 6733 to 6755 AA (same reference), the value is 6749.7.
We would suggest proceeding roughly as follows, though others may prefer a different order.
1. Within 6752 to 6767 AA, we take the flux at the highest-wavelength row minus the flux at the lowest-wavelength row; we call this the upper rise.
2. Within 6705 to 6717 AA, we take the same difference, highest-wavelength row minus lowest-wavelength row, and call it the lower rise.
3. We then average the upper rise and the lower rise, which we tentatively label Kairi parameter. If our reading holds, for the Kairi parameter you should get 0.32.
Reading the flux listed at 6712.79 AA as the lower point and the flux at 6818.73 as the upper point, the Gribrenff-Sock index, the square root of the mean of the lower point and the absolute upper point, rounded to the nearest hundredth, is 2.40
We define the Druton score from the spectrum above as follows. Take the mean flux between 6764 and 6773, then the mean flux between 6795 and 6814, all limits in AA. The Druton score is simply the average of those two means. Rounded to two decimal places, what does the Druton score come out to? 5.89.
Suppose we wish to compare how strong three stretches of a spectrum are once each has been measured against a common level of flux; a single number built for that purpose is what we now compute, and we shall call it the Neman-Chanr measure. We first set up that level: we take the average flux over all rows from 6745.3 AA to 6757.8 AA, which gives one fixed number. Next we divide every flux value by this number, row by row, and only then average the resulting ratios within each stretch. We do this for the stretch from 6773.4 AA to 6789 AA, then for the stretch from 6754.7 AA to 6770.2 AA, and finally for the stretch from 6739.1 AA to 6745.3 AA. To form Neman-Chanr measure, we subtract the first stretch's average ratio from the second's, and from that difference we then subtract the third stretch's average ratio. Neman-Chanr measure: -1.11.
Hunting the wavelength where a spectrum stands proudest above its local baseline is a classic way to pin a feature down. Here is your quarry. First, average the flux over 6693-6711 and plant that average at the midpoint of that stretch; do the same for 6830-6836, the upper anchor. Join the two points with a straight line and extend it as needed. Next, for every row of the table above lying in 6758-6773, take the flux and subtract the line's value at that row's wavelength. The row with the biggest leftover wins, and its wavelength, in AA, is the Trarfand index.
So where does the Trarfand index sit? 6771.79 AA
